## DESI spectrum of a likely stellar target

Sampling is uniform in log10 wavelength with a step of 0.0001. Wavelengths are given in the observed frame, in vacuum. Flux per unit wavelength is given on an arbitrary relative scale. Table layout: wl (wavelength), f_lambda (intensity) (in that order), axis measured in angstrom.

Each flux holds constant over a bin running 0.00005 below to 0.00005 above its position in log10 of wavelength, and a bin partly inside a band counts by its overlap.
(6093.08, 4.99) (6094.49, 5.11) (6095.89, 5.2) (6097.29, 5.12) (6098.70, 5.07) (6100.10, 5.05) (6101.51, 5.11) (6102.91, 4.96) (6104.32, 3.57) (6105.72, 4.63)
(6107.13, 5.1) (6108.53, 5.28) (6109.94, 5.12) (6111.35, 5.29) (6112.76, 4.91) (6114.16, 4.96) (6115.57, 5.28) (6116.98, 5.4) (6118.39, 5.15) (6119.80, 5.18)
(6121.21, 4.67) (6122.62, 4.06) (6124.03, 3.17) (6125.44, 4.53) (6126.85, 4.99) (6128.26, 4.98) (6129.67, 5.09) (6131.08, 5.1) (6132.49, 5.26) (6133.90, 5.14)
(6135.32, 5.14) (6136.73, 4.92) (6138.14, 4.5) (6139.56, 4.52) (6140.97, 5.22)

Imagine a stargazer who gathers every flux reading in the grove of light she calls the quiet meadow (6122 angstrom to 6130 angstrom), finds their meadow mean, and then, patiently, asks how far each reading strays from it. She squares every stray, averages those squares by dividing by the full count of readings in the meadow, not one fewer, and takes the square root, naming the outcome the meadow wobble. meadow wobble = 0.68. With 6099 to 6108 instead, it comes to 0.55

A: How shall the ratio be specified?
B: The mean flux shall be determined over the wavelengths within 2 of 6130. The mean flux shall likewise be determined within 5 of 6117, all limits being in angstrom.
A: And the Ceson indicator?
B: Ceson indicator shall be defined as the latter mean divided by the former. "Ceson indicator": 1.00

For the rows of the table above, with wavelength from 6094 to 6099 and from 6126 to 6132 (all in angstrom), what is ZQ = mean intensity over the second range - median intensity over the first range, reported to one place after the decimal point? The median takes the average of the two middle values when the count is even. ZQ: -0.1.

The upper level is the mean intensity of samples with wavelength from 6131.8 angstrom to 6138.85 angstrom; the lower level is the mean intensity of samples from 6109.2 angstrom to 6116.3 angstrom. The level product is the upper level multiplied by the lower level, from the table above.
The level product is 25.5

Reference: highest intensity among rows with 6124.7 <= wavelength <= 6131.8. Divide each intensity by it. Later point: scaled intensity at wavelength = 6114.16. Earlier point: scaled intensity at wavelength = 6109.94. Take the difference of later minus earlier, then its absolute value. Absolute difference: 0.031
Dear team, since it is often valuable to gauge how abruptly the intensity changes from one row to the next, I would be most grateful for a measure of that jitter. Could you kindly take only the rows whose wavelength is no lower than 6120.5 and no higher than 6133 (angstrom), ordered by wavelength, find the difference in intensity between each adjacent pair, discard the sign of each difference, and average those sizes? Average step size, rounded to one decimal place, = 0.5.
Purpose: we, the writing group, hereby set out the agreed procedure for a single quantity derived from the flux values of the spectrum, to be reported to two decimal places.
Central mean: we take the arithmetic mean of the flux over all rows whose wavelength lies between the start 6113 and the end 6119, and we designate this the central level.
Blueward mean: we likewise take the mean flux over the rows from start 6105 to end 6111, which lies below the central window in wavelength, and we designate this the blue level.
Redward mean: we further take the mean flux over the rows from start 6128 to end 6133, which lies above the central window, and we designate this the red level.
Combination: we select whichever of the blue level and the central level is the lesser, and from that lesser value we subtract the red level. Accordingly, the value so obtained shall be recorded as -0.07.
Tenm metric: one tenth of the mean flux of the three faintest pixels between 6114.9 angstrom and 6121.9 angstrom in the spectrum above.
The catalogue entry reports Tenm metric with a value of 0.50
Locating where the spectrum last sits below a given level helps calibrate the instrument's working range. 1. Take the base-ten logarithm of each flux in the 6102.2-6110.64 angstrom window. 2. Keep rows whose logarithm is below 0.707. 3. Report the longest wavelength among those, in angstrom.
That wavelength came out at 6105.72 angstrom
